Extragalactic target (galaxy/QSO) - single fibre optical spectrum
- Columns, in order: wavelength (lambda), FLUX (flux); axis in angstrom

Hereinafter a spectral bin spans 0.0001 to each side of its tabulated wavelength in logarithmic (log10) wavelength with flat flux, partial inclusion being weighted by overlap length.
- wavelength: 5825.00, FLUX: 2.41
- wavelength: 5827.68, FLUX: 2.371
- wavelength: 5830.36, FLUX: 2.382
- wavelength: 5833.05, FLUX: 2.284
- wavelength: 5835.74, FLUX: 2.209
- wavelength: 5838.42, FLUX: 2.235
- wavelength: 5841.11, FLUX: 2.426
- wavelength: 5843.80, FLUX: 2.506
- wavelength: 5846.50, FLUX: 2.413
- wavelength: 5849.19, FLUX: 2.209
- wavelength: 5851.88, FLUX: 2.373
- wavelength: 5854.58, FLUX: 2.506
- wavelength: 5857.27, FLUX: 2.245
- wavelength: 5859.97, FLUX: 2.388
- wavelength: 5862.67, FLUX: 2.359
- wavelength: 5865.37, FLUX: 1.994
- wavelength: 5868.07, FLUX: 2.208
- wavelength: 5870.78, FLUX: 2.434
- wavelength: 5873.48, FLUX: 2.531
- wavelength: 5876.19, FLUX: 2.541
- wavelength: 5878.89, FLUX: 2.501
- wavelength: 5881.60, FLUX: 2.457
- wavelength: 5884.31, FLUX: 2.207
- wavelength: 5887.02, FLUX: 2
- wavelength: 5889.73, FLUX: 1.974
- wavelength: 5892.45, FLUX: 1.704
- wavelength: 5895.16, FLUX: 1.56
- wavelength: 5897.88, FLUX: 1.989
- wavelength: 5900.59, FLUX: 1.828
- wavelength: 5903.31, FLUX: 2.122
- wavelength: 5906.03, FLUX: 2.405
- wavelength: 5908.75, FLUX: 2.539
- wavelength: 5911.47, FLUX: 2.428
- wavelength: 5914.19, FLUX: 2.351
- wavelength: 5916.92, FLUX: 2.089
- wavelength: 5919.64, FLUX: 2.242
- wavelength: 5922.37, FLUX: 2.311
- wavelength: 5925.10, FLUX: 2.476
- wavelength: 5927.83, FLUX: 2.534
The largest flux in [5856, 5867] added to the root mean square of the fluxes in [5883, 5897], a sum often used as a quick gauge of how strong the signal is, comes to 4.29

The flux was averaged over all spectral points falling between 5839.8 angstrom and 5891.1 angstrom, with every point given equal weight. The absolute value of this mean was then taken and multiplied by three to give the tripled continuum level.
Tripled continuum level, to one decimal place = 7.0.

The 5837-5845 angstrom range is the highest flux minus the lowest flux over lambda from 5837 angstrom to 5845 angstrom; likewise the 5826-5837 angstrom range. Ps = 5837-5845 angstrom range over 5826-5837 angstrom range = 1.57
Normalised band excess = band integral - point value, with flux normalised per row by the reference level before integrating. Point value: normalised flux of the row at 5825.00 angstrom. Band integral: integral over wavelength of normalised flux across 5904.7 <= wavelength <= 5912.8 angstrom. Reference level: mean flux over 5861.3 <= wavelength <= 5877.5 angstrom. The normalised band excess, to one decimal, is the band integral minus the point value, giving 7.5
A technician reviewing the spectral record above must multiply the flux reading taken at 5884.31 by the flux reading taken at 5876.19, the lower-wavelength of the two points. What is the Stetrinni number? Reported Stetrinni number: 5.6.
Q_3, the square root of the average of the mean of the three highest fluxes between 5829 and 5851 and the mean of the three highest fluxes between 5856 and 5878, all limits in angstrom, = 1.573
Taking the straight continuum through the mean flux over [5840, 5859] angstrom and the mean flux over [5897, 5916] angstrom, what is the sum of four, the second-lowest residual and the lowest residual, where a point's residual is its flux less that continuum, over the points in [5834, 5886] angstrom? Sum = 3.44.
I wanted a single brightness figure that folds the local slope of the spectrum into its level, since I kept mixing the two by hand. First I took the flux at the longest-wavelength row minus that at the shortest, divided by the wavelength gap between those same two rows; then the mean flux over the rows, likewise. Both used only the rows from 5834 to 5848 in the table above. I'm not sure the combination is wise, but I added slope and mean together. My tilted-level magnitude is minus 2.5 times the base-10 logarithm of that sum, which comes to -0.94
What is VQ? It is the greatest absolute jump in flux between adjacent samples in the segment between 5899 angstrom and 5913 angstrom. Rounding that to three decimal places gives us 0.294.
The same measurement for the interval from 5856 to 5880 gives 0.365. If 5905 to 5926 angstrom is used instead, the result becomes 0.262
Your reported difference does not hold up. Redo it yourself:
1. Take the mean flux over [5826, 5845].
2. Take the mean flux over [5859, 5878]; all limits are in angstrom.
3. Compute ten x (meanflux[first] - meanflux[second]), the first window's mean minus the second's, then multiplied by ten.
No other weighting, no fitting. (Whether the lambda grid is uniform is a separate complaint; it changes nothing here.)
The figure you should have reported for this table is -0.1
